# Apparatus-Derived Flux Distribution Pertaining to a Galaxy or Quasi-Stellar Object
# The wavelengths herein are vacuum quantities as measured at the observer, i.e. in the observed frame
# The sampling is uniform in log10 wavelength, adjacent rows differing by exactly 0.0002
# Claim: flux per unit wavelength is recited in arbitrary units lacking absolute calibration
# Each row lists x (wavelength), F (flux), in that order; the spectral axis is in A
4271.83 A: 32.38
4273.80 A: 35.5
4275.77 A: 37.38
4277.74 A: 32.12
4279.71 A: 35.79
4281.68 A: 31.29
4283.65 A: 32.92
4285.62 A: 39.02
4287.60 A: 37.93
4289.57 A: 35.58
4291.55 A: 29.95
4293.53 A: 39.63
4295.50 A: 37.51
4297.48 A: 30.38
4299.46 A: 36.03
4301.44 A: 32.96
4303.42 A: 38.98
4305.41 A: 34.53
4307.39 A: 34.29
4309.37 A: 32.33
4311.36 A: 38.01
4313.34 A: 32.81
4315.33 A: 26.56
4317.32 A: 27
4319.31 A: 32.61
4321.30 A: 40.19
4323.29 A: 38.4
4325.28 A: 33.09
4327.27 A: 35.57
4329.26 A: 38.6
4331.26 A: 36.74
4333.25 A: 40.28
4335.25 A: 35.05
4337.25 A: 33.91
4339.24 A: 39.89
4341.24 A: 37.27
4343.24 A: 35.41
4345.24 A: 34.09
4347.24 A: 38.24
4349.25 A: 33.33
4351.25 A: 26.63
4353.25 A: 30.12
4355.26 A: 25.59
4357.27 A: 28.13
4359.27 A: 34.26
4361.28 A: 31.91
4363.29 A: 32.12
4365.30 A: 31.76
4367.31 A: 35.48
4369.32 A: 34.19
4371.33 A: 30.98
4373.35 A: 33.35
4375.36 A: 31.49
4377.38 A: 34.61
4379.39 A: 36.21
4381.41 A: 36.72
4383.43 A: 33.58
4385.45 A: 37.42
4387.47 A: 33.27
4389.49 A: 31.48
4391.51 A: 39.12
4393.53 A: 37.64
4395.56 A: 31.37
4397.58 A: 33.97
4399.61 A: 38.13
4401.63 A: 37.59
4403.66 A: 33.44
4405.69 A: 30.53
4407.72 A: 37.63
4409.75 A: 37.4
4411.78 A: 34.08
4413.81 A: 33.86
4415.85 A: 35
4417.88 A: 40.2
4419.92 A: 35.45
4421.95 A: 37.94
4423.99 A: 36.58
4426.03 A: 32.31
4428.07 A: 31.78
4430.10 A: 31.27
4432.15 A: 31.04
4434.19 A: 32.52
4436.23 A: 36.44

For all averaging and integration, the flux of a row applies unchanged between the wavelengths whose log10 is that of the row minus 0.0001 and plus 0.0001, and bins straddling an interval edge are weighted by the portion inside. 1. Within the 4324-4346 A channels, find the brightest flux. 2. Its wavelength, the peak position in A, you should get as 4333.25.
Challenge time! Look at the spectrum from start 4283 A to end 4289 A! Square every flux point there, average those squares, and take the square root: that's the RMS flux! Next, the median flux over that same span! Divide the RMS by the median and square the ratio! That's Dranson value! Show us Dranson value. 0.94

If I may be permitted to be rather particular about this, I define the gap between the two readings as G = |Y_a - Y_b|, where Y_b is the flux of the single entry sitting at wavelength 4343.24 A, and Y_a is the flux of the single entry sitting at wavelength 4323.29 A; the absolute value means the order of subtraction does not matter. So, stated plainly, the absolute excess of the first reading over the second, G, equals 3.0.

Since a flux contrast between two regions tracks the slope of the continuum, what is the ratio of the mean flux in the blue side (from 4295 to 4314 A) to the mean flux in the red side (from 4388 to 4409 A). 0.99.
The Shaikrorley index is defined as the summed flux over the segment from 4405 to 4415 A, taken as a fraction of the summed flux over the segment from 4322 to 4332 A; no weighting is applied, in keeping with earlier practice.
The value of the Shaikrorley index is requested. 0.951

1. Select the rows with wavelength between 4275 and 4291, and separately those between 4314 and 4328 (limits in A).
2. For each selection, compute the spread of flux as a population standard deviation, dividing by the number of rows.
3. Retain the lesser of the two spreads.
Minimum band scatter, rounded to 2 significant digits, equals 2.7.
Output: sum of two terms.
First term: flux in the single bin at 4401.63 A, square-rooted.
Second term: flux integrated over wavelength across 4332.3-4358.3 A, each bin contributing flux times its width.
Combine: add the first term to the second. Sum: 882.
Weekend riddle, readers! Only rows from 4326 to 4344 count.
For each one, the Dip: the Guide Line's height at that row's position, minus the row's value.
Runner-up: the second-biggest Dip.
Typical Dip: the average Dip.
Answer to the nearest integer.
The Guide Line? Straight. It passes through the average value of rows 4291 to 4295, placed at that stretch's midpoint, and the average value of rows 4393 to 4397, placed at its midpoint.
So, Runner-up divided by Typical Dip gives 0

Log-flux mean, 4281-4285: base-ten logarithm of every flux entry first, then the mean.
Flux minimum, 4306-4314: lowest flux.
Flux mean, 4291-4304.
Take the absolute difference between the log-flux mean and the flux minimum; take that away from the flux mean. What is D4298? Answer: 4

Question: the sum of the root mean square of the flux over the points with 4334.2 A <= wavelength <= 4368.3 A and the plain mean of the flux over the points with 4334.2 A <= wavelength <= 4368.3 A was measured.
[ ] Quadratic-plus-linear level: 66.5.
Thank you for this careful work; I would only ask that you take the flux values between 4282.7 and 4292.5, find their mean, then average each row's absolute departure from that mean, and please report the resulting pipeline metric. 2.9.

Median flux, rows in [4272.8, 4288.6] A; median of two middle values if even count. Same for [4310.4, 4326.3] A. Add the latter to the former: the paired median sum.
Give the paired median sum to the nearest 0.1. 68.6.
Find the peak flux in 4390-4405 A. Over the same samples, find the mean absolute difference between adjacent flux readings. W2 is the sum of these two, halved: 21.2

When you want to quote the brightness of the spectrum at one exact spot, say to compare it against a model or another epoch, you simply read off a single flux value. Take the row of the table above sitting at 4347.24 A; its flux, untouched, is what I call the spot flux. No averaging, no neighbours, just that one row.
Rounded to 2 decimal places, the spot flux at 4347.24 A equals 38.24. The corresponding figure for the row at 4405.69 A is 30.53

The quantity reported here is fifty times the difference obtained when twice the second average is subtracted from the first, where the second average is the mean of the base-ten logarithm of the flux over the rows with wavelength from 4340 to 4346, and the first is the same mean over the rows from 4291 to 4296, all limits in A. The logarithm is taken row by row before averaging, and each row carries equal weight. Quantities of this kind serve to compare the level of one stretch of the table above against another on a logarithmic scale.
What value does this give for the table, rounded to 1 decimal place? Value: -77.6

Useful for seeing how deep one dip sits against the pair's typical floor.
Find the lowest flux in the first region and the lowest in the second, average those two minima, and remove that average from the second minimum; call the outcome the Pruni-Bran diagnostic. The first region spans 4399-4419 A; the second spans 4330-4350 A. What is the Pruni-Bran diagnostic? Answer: 1.4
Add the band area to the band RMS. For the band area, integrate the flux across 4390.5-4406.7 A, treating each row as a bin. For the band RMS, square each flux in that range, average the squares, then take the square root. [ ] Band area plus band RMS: 606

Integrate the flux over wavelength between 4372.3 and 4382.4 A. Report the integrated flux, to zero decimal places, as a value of 348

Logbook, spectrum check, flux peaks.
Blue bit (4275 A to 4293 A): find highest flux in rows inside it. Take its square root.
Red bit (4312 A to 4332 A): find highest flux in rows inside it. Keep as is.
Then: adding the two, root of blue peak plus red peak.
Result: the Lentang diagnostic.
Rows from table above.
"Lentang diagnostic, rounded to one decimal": 46.4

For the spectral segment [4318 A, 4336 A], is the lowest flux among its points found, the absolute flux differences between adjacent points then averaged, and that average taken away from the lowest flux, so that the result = 29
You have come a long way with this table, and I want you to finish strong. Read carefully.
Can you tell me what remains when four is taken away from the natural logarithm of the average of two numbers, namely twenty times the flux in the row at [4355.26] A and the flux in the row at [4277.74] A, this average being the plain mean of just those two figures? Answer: 1.61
